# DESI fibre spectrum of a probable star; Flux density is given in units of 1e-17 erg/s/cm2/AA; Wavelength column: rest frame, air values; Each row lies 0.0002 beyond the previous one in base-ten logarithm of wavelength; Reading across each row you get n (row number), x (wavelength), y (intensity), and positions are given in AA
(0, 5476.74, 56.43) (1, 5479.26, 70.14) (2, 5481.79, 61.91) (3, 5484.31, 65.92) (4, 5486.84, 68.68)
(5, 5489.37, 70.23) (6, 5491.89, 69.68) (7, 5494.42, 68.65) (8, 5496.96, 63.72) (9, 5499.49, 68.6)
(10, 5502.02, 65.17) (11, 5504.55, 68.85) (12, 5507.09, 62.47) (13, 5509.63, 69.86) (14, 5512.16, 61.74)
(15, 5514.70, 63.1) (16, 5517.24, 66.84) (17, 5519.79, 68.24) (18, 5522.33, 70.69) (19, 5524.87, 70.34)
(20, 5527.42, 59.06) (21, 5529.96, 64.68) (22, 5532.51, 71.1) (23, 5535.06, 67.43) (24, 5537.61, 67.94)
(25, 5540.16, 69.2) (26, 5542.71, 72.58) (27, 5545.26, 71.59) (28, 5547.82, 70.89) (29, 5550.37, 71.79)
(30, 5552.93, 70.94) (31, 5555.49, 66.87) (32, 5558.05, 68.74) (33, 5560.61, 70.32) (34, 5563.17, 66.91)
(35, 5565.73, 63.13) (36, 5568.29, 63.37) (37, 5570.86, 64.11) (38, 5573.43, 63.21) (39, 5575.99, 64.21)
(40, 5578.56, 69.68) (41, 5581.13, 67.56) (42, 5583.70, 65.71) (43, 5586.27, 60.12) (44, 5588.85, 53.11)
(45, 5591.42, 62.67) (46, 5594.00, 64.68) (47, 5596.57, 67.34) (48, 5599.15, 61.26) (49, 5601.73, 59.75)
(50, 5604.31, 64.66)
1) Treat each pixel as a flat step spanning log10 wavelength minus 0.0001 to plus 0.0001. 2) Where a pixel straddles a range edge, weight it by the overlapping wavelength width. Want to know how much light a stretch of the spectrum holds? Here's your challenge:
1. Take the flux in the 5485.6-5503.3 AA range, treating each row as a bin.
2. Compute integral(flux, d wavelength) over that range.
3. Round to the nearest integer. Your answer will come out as 1201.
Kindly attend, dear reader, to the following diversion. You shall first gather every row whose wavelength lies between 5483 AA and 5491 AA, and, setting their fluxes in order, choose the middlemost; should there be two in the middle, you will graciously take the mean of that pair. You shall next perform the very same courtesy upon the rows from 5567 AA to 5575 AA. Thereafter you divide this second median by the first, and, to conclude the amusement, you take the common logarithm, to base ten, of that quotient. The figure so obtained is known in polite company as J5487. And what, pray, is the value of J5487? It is -0.035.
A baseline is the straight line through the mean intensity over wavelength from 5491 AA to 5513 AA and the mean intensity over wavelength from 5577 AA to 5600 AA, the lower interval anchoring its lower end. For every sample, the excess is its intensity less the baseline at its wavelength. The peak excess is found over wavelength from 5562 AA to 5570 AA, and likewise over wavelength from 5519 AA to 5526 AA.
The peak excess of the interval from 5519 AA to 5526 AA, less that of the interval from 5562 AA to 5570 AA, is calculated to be 2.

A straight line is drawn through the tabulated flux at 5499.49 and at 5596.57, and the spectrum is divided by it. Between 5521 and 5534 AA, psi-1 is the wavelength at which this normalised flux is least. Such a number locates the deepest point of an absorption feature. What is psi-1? 5527.42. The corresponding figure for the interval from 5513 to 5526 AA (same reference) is 5514.70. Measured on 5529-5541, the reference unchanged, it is 5529.96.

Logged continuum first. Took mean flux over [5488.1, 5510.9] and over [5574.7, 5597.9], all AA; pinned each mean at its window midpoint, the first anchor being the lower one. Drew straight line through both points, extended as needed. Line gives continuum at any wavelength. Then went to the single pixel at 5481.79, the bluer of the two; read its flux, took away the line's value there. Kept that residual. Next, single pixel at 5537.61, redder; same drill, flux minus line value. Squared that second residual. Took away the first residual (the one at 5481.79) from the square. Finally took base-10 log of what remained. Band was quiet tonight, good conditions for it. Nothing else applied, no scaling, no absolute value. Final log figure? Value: 1.02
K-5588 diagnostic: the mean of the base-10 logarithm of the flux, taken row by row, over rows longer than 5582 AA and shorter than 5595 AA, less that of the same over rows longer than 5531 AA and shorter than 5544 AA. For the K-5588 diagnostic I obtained -0.06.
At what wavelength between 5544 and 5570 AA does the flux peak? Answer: 5550.37 AA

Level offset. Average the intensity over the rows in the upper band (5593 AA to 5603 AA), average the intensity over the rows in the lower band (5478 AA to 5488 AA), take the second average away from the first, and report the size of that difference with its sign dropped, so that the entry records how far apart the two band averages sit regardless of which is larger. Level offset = 3.4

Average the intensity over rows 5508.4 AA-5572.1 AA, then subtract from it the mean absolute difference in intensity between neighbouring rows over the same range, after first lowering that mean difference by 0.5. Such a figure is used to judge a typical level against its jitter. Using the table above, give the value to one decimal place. 65.3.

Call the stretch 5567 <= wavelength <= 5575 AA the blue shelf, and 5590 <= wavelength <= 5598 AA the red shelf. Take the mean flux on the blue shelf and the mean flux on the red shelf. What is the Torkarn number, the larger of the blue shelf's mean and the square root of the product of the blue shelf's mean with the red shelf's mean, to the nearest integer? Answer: 64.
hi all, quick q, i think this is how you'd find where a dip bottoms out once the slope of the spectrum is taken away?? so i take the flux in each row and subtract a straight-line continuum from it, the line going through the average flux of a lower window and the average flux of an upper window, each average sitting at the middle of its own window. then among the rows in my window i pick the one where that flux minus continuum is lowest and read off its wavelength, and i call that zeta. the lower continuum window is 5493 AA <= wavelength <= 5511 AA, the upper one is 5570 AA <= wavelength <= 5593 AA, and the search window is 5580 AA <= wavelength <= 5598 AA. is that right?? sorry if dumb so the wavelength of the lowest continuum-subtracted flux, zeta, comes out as 5588.85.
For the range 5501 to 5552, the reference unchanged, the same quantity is 5527.42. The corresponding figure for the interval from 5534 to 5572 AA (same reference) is 5565.73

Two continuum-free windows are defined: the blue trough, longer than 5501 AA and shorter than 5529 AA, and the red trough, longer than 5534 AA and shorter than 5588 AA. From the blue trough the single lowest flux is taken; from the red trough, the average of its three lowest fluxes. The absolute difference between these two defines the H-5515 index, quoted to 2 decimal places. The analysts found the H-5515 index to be 3.09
